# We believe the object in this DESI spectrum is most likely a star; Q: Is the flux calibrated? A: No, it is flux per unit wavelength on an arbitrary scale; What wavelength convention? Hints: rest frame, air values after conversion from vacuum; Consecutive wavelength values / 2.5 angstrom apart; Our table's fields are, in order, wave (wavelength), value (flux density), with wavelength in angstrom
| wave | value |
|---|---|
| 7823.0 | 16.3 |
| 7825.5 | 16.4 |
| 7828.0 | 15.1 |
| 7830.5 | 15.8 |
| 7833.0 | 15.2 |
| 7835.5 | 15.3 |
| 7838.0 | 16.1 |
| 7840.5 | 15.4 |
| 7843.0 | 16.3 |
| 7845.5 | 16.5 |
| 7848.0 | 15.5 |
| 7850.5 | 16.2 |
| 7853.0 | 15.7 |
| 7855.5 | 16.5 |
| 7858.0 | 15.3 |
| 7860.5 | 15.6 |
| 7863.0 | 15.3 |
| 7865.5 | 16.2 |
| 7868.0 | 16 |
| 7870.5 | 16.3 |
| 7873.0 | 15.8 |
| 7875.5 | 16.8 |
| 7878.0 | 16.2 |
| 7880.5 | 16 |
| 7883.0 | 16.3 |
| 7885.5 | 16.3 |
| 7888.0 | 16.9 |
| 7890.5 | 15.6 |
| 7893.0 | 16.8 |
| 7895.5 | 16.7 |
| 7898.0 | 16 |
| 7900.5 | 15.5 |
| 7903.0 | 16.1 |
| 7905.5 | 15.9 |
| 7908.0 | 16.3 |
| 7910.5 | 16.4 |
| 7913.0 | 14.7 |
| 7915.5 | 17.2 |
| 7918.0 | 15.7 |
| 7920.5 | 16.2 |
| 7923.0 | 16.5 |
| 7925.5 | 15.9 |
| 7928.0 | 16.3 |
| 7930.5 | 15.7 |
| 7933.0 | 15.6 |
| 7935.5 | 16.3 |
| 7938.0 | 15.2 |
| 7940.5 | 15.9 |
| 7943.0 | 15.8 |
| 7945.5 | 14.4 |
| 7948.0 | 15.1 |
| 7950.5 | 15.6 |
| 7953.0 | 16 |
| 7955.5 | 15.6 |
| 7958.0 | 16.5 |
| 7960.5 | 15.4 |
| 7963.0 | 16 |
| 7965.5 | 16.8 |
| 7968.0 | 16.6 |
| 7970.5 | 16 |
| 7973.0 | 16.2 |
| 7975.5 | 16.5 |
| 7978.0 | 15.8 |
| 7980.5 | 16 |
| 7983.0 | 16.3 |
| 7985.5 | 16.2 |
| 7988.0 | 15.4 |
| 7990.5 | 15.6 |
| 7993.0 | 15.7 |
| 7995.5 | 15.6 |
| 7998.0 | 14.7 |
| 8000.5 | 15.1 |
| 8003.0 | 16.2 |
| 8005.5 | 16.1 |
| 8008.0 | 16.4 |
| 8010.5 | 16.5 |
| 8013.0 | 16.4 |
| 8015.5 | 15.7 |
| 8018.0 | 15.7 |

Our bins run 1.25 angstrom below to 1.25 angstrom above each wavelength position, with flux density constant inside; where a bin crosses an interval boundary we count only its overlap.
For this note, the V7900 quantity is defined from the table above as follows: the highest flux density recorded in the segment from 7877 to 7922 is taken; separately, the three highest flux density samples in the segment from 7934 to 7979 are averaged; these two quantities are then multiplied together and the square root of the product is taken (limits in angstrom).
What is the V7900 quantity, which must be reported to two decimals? 16.91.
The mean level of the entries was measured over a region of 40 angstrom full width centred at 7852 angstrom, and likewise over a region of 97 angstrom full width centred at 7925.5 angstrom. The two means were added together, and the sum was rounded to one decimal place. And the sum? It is 31.8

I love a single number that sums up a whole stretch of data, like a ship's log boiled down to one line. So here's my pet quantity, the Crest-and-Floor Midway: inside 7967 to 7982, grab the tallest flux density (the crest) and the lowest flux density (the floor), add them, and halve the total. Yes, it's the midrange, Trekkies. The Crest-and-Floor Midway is 16.2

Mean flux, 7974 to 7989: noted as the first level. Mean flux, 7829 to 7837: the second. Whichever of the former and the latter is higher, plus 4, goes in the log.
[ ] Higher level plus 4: 20.0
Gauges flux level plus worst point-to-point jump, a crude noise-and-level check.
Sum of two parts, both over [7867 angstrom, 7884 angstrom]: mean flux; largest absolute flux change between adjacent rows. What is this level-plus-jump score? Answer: 17.2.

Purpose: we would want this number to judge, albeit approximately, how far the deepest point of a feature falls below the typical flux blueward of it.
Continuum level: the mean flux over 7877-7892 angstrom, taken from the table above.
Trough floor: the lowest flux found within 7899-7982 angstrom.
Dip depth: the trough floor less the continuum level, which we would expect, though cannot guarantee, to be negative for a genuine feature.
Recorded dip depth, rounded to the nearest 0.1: -1.8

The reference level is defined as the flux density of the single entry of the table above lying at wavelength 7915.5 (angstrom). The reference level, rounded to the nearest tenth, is 17.2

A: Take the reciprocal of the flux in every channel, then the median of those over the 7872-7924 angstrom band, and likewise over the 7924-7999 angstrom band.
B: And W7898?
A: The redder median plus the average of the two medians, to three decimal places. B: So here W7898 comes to 0.126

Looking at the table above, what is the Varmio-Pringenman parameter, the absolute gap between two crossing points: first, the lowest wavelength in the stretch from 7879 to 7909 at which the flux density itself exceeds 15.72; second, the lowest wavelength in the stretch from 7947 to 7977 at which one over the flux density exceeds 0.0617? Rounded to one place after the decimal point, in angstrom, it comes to 67.5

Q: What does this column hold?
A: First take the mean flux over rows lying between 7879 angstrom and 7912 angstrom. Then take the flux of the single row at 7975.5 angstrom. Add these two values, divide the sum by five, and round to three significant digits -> 6.54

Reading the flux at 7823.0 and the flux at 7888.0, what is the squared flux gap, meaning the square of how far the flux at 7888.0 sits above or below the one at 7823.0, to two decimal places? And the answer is 0.36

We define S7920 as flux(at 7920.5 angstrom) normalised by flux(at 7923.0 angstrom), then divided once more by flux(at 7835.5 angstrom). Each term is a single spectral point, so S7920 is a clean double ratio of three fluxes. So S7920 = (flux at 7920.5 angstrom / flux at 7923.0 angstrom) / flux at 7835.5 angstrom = 0.064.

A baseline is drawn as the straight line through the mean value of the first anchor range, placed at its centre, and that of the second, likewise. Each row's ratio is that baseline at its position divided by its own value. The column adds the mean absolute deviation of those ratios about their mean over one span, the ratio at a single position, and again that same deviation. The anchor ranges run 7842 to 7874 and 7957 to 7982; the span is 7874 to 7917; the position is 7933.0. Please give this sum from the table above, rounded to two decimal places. 1.09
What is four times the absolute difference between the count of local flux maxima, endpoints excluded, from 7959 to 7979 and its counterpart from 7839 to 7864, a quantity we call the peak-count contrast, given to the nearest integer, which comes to 8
